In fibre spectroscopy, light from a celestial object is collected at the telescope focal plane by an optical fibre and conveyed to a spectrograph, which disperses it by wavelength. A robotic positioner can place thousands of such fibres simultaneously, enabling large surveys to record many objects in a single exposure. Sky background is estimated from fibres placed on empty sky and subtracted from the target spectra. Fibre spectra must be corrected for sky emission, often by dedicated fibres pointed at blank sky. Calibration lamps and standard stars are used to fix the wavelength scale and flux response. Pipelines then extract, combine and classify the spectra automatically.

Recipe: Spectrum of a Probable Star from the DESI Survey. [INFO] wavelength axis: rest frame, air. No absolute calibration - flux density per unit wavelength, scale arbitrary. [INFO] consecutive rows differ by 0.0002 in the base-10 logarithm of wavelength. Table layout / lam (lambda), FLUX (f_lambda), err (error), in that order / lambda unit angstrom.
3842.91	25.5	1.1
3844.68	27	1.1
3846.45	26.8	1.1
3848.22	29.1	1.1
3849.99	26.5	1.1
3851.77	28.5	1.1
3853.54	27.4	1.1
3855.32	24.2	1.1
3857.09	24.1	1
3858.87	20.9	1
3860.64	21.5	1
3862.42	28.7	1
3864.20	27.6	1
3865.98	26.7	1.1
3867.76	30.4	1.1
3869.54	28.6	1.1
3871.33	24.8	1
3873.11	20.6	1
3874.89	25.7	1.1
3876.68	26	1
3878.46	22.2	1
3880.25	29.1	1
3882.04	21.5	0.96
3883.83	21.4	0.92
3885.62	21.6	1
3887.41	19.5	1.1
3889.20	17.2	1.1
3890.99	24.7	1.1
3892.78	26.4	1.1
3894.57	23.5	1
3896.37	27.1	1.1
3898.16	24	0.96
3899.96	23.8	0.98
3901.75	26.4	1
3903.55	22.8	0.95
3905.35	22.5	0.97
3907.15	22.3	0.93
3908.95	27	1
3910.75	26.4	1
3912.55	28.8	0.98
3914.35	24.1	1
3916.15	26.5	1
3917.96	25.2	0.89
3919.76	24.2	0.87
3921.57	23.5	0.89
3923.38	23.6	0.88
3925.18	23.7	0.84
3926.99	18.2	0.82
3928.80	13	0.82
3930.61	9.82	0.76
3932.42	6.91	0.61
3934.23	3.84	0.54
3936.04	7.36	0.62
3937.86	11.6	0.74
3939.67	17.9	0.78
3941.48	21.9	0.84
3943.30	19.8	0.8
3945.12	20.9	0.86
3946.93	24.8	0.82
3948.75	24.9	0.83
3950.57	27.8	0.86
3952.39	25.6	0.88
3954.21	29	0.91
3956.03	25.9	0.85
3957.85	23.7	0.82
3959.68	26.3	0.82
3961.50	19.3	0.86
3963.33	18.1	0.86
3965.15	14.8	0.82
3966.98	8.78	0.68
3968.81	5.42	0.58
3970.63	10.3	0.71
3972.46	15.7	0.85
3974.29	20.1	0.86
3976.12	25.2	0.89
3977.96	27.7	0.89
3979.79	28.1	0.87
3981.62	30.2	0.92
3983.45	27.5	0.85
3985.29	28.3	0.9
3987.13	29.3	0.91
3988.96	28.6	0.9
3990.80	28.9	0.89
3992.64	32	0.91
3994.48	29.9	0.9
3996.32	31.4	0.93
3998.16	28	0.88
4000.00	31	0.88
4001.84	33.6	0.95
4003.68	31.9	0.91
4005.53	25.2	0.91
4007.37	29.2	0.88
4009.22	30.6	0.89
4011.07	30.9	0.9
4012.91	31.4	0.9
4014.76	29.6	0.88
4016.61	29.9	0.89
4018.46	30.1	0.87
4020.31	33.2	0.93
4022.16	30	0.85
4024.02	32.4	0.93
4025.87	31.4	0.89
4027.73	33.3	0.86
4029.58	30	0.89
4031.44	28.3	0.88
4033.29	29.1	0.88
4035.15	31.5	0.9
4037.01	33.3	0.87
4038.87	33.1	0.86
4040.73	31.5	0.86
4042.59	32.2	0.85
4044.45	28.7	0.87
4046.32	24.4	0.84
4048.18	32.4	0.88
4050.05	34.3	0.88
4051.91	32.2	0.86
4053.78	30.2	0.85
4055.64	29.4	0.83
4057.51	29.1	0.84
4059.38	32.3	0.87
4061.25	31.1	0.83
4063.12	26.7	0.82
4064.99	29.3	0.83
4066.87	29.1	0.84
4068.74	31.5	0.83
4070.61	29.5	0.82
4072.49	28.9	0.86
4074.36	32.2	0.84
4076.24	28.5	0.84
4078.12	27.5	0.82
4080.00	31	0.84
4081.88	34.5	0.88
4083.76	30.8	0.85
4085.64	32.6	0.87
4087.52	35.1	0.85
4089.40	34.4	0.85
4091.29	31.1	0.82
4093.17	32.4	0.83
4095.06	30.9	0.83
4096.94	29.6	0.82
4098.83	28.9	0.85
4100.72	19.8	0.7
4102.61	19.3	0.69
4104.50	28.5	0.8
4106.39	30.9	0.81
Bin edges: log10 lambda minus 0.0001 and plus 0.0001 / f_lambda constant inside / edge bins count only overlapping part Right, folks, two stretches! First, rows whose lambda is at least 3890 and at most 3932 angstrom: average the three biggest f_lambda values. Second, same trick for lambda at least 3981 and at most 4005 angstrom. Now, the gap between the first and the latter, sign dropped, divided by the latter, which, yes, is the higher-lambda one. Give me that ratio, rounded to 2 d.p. 0.15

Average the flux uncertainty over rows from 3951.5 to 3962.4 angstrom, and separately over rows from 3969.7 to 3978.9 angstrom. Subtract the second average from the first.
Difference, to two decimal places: 0.02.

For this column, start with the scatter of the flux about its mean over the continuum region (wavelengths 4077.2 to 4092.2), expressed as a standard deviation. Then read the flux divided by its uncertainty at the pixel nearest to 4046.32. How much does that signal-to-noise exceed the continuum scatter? 27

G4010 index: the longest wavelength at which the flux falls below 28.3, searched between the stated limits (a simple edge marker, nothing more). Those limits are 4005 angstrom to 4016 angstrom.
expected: 4005.53 angstrom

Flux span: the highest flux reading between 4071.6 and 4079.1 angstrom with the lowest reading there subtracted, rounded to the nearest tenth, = 4.7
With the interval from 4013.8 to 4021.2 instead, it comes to 3.6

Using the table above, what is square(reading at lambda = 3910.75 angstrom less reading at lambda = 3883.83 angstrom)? 25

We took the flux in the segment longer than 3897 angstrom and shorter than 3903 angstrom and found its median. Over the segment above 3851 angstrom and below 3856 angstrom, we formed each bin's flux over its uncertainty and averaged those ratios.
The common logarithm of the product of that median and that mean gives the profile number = 2.77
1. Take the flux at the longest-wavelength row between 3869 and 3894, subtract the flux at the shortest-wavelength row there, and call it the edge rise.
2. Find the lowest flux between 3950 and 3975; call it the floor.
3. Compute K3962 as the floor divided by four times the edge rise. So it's -0.62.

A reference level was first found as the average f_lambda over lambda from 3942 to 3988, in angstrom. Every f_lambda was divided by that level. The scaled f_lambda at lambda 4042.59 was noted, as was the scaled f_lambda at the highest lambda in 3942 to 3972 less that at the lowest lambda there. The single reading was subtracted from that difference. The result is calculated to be -1.87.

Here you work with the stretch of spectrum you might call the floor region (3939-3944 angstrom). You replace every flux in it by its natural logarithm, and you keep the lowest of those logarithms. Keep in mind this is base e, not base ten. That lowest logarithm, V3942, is 2.88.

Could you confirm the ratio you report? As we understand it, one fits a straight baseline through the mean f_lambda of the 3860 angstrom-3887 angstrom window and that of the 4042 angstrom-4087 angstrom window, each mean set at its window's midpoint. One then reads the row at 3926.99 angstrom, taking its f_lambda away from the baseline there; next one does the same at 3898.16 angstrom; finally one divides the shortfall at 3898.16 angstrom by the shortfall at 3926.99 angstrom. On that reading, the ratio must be 0.21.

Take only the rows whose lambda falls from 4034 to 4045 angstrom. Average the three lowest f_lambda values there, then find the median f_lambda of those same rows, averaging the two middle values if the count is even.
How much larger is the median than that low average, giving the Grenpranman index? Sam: 1.3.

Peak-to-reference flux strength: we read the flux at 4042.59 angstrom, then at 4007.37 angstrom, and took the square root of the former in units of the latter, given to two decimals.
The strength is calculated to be 1.05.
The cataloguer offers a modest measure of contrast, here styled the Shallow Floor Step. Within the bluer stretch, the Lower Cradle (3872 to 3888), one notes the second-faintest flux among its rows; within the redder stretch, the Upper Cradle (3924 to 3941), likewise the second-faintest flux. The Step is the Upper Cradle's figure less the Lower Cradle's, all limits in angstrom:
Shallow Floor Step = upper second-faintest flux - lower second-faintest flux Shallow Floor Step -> -14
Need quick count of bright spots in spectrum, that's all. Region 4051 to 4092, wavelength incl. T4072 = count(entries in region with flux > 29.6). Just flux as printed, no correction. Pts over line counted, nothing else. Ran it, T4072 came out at 13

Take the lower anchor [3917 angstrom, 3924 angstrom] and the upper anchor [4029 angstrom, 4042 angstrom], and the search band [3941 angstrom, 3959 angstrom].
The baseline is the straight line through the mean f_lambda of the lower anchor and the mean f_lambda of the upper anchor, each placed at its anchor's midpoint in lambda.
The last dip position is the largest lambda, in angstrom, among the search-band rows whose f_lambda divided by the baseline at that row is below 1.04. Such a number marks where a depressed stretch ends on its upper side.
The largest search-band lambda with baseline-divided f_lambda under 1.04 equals 3957.85 angstrom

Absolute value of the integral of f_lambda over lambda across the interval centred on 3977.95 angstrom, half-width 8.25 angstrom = 390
